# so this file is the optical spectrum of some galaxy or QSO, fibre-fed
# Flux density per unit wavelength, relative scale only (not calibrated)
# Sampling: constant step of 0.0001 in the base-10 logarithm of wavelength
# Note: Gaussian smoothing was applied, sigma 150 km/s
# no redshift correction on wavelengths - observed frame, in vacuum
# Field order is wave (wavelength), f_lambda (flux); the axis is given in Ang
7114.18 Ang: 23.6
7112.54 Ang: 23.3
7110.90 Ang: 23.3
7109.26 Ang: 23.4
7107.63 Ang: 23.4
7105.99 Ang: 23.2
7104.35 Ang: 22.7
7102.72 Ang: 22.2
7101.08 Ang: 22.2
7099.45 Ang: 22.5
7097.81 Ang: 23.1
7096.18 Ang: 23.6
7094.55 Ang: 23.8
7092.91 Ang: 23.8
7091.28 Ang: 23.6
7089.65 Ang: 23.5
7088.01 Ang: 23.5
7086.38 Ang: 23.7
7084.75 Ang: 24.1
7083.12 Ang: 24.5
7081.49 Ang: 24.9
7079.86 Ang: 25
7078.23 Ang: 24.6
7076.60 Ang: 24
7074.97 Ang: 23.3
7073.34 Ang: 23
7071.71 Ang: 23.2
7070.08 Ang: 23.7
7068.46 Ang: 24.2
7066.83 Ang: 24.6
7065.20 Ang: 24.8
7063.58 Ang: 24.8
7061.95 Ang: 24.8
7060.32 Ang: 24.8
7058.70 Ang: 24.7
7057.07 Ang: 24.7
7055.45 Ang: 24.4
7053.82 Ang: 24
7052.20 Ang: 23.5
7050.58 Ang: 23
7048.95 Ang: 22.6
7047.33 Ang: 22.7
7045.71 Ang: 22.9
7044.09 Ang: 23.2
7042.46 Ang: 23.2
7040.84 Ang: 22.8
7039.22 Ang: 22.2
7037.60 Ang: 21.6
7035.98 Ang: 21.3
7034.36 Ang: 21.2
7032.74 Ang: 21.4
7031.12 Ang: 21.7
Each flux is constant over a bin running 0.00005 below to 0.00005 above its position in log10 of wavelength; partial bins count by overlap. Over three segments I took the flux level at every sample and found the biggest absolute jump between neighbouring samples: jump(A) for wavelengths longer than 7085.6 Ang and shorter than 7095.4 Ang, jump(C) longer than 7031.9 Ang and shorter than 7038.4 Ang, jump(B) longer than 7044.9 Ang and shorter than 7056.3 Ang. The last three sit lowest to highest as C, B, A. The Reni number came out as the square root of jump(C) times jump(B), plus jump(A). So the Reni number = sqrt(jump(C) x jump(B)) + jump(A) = 0.59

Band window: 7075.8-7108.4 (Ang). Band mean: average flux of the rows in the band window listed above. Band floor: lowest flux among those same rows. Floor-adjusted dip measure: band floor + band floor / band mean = 23.1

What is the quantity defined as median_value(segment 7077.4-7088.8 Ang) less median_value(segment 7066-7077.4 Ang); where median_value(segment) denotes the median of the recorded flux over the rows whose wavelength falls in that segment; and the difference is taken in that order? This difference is 0.8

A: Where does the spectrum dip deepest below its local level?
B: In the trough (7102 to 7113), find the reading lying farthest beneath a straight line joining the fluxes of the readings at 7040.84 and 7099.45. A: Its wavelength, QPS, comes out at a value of 7102.72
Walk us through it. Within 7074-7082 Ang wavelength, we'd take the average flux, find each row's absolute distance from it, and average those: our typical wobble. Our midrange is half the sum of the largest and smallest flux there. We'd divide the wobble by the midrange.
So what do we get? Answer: 0.0235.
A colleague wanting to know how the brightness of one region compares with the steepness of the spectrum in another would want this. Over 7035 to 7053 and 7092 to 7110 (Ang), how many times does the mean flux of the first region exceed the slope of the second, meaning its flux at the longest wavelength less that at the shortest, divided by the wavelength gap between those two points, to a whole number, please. -925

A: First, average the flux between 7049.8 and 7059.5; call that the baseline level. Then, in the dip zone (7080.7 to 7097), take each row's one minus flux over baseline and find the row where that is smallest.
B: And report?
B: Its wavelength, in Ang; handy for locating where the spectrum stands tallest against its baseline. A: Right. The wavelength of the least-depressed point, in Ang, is 7081.49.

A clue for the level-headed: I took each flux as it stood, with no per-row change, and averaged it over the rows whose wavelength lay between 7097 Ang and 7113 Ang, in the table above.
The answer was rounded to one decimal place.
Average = 22.9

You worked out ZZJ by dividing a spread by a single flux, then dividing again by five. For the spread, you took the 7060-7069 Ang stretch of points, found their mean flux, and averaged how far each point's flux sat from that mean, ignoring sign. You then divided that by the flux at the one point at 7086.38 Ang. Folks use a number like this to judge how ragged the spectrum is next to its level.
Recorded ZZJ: 0.0015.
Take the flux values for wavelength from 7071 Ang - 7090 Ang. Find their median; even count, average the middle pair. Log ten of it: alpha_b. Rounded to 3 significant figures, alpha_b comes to 1.38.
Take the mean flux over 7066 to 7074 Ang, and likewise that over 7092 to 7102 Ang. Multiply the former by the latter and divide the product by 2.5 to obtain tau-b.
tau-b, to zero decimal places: 220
